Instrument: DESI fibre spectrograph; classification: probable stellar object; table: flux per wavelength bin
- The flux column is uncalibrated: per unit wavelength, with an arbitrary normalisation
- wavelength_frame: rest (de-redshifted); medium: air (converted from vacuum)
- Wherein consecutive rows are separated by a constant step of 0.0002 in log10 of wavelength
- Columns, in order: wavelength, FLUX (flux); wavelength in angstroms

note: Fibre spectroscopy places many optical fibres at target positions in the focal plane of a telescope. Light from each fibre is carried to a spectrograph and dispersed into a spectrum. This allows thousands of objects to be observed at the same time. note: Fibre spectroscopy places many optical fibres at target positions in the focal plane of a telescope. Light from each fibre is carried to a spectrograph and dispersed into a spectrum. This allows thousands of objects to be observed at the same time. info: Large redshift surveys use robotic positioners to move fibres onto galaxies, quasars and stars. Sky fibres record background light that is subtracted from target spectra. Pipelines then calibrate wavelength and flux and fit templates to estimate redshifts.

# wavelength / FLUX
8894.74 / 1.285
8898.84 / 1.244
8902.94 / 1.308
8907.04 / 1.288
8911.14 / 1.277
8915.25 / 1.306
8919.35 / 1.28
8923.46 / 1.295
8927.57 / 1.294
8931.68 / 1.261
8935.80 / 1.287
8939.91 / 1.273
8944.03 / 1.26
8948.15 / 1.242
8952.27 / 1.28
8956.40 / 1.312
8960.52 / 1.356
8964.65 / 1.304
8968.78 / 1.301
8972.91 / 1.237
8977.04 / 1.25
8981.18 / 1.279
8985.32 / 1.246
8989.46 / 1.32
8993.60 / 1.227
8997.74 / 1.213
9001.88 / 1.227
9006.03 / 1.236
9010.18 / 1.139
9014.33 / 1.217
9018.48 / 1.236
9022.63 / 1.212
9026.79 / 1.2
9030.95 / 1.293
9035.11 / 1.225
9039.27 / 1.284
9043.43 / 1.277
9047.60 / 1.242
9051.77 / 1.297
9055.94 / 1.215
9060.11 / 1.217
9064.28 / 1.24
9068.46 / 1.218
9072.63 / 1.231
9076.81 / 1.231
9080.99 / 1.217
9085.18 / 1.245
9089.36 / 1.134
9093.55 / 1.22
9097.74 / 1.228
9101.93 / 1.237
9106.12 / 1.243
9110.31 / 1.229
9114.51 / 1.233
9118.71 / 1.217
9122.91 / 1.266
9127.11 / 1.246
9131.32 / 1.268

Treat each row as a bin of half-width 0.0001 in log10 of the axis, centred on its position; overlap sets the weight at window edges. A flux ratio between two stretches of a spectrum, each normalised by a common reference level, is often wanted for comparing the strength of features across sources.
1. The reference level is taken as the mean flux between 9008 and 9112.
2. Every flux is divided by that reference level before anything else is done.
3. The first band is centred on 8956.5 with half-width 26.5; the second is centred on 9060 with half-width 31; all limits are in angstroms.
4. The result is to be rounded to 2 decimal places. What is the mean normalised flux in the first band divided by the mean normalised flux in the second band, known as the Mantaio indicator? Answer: 1.03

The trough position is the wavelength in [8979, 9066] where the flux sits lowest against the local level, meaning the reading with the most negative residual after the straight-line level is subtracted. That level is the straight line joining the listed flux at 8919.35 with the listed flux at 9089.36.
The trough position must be 9010.18 angstroms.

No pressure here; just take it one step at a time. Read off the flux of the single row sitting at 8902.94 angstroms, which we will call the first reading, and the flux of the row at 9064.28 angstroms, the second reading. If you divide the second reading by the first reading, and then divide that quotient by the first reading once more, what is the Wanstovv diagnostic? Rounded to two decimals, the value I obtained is 0.72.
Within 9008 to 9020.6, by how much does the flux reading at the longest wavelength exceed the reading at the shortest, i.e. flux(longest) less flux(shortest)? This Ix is 0.10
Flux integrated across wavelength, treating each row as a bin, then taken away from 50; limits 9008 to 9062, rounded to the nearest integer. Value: -17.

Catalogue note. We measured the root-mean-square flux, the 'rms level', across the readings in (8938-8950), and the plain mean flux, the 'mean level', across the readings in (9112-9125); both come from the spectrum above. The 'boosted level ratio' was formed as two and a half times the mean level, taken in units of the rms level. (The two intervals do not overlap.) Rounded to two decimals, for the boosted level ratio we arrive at 2.46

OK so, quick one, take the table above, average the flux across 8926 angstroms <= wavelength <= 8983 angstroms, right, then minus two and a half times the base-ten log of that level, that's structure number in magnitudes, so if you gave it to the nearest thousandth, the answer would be -0.269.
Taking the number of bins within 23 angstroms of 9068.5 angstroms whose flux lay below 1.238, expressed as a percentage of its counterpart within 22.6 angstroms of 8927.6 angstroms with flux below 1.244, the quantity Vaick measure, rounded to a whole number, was 700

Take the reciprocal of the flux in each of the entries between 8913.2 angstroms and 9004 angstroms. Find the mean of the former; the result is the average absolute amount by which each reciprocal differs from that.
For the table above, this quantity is 0.018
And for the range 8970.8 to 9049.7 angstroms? 0.018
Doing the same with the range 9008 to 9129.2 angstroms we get 0.016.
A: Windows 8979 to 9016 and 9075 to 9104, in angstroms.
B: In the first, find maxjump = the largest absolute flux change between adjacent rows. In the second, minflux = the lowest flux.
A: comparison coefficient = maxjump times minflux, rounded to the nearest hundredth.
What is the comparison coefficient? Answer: 0.11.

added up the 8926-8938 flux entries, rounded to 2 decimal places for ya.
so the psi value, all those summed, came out 3.84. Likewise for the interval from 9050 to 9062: 3.73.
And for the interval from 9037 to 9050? 3.80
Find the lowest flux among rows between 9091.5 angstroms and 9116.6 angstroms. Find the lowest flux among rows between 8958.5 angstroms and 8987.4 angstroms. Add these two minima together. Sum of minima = 2.46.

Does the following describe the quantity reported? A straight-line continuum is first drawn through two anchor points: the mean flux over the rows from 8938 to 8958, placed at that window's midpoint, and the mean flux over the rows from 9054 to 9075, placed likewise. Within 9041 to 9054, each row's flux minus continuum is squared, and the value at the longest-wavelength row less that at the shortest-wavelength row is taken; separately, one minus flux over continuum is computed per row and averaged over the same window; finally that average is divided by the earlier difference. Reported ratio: -13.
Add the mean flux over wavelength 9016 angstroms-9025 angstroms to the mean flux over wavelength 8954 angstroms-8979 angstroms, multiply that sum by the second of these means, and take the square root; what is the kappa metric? 1.80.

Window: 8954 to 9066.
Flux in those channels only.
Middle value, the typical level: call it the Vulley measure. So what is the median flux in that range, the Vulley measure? 1.240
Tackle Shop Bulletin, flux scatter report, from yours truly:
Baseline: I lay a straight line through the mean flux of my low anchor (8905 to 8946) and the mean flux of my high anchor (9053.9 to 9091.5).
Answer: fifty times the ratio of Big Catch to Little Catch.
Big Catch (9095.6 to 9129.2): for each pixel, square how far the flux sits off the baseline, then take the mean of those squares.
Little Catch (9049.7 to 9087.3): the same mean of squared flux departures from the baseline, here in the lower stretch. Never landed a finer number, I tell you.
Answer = 109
